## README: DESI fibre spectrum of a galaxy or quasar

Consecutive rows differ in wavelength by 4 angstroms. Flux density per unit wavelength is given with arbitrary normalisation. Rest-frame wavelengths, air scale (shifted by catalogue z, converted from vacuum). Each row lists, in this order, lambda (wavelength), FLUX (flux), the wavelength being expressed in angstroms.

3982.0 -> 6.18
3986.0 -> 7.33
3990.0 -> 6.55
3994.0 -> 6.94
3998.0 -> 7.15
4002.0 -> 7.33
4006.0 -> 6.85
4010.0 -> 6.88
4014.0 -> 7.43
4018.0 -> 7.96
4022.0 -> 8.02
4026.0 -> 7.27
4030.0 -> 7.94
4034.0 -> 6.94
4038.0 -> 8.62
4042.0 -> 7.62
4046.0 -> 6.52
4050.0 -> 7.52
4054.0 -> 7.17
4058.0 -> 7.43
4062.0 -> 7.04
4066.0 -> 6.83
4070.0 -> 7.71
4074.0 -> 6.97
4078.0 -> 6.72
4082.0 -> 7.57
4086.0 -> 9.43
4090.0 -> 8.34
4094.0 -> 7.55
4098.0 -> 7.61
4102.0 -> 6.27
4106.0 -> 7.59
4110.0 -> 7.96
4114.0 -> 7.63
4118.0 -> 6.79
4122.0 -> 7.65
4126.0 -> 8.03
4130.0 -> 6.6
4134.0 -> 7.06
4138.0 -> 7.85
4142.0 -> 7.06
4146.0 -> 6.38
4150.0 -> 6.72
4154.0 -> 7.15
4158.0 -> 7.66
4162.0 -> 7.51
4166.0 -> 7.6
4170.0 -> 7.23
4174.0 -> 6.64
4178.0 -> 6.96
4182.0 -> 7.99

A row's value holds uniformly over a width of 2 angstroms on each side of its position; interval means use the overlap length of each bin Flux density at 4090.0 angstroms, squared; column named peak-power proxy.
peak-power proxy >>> 70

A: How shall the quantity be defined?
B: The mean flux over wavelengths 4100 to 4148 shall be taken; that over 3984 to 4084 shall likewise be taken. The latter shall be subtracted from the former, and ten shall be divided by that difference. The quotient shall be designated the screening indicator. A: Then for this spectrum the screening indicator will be -188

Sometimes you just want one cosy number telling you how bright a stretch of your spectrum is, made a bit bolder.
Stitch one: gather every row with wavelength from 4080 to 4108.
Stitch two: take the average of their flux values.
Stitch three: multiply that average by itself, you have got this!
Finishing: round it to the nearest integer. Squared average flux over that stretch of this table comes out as 60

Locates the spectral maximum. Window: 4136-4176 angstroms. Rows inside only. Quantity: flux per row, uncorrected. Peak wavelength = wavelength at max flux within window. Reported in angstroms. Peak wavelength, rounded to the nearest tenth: 4138.0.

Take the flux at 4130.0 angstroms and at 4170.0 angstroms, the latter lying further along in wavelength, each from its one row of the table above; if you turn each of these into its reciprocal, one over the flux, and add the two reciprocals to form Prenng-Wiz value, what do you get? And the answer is 0.290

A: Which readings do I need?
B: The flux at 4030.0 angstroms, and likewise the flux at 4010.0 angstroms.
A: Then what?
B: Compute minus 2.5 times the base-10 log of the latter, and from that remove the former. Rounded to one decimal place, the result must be -10.0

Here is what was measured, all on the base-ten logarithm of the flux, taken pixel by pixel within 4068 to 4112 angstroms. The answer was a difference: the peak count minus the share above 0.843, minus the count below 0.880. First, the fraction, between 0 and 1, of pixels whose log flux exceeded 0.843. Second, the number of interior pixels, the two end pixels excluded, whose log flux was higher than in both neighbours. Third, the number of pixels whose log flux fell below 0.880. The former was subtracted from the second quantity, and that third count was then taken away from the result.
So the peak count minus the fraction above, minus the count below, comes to -3.8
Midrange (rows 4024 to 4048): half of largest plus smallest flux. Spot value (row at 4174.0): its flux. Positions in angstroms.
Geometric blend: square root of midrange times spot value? 7.1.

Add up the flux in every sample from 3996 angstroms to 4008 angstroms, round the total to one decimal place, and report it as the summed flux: 21.3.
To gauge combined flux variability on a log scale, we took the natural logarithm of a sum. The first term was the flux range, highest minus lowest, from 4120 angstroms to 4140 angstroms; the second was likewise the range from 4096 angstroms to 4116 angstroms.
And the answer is 1.14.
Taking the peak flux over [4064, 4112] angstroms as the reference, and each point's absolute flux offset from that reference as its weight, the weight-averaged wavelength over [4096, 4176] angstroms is 4136.8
